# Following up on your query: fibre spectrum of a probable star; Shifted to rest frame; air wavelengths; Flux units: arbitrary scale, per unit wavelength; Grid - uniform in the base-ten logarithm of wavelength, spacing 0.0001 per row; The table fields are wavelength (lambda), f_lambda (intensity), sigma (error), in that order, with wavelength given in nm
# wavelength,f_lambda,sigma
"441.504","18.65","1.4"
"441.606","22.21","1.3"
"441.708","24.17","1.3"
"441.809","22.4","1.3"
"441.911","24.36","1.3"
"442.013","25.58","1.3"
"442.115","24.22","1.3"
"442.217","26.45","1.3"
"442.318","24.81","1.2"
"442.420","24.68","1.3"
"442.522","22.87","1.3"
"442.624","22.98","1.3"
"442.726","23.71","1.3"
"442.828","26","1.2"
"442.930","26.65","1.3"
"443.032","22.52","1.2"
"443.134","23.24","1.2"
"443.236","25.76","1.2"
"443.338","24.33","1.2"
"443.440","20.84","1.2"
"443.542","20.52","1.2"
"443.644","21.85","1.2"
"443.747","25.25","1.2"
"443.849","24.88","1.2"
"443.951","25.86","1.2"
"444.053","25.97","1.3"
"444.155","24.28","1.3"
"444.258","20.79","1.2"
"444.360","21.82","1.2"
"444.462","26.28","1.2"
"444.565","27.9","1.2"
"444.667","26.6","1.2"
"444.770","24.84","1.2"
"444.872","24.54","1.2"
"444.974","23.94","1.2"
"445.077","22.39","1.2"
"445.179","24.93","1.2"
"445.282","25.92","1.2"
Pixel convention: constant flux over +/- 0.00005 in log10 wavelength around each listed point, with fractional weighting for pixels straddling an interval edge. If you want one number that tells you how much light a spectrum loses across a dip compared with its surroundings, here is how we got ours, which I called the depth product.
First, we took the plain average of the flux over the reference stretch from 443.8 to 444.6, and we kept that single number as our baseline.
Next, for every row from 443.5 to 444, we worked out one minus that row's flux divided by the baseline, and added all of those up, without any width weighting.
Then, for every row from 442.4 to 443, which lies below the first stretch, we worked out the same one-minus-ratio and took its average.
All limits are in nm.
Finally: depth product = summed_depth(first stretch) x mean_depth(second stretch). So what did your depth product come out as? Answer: 0.002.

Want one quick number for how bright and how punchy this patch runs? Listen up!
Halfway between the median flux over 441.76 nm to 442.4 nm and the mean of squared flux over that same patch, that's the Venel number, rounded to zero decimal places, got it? 317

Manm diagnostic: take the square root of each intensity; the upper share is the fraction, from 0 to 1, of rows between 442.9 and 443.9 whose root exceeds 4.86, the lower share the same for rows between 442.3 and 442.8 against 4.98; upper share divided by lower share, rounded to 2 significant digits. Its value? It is 2.5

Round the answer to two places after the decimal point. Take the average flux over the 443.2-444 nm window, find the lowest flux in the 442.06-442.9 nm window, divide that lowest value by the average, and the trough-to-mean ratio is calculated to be 0.97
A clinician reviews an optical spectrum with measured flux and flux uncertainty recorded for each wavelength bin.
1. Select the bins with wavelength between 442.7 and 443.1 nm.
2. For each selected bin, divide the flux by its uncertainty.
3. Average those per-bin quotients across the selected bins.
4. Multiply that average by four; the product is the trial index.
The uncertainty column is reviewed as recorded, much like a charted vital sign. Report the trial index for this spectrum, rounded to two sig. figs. 79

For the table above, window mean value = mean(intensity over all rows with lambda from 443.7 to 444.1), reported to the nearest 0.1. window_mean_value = 25.5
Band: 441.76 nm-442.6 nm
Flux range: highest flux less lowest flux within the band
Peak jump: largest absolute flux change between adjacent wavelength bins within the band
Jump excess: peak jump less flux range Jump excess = -1.8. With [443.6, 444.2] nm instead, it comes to -0.7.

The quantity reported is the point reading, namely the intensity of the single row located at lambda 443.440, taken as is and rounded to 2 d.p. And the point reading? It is 20.84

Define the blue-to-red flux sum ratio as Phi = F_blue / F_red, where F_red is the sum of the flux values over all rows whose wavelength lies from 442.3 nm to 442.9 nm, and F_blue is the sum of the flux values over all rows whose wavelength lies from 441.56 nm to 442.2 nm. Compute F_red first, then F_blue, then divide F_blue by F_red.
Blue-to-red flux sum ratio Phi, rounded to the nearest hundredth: 0.99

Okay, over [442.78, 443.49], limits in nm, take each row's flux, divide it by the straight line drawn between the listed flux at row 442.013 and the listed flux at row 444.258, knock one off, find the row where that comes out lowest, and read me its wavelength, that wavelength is 443.440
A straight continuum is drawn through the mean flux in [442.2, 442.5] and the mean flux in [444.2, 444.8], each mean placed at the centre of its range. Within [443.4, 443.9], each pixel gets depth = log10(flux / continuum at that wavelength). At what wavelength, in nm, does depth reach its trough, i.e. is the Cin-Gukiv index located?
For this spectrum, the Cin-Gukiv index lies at 443.542 nm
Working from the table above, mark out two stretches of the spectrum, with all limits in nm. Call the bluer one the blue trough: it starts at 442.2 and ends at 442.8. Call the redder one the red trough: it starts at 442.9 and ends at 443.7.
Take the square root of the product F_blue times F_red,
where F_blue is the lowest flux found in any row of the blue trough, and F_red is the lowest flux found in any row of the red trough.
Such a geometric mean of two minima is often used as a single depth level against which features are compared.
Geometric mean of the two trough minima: 21.7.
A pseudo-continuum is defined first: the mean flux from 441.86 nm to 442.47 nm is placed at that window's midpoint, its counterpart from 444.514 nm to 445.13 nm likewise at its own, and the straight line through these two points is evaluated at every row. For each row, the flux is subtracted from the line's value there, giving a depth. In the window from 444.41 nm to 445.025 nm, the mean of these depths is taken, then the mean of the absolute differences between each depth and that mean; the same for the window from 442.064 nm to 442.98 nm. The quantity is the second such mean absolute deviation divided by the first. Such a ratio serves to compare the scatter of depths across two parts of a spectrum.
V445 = 0.91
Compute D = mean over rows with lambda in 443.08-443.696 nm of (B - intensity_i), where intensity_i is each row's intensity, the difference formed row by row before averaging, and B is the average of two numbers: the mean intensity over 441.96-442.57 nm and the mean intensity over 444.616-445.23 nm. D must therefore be 1.9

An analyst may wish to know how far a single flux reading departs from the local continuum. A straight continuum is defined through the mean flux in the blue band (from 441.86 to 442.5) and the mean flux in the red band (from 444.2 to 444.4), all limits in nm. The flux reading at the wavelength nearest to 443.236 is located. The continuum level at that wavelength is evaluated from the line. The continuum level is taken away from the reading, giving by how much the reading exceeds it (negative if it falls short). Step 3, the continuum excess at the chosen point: 2.6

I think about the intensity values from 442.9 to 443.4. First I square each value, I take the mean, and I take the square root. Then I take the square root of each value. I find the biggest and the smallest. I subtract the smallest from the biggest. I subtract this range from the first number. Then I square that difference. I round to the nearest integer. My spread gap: 582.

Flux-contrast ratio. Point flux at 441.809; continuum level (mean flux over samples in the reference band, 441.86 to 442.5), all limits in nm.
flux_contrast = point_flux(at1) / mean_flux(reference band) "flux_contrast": 0.90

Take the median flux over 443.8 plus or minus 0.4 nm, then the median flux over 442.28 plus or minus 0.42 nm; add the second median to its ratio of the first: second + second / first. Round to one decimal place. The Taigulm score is 25.5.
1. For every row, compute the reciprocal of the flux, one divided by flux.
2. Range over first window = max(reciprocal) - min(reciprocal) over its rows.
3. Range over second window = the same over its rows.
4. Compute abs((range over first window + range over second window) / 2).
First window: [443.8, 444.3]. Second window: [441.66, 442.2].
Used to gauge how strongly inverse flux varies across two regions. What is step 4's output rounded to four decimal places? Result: 0.0076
